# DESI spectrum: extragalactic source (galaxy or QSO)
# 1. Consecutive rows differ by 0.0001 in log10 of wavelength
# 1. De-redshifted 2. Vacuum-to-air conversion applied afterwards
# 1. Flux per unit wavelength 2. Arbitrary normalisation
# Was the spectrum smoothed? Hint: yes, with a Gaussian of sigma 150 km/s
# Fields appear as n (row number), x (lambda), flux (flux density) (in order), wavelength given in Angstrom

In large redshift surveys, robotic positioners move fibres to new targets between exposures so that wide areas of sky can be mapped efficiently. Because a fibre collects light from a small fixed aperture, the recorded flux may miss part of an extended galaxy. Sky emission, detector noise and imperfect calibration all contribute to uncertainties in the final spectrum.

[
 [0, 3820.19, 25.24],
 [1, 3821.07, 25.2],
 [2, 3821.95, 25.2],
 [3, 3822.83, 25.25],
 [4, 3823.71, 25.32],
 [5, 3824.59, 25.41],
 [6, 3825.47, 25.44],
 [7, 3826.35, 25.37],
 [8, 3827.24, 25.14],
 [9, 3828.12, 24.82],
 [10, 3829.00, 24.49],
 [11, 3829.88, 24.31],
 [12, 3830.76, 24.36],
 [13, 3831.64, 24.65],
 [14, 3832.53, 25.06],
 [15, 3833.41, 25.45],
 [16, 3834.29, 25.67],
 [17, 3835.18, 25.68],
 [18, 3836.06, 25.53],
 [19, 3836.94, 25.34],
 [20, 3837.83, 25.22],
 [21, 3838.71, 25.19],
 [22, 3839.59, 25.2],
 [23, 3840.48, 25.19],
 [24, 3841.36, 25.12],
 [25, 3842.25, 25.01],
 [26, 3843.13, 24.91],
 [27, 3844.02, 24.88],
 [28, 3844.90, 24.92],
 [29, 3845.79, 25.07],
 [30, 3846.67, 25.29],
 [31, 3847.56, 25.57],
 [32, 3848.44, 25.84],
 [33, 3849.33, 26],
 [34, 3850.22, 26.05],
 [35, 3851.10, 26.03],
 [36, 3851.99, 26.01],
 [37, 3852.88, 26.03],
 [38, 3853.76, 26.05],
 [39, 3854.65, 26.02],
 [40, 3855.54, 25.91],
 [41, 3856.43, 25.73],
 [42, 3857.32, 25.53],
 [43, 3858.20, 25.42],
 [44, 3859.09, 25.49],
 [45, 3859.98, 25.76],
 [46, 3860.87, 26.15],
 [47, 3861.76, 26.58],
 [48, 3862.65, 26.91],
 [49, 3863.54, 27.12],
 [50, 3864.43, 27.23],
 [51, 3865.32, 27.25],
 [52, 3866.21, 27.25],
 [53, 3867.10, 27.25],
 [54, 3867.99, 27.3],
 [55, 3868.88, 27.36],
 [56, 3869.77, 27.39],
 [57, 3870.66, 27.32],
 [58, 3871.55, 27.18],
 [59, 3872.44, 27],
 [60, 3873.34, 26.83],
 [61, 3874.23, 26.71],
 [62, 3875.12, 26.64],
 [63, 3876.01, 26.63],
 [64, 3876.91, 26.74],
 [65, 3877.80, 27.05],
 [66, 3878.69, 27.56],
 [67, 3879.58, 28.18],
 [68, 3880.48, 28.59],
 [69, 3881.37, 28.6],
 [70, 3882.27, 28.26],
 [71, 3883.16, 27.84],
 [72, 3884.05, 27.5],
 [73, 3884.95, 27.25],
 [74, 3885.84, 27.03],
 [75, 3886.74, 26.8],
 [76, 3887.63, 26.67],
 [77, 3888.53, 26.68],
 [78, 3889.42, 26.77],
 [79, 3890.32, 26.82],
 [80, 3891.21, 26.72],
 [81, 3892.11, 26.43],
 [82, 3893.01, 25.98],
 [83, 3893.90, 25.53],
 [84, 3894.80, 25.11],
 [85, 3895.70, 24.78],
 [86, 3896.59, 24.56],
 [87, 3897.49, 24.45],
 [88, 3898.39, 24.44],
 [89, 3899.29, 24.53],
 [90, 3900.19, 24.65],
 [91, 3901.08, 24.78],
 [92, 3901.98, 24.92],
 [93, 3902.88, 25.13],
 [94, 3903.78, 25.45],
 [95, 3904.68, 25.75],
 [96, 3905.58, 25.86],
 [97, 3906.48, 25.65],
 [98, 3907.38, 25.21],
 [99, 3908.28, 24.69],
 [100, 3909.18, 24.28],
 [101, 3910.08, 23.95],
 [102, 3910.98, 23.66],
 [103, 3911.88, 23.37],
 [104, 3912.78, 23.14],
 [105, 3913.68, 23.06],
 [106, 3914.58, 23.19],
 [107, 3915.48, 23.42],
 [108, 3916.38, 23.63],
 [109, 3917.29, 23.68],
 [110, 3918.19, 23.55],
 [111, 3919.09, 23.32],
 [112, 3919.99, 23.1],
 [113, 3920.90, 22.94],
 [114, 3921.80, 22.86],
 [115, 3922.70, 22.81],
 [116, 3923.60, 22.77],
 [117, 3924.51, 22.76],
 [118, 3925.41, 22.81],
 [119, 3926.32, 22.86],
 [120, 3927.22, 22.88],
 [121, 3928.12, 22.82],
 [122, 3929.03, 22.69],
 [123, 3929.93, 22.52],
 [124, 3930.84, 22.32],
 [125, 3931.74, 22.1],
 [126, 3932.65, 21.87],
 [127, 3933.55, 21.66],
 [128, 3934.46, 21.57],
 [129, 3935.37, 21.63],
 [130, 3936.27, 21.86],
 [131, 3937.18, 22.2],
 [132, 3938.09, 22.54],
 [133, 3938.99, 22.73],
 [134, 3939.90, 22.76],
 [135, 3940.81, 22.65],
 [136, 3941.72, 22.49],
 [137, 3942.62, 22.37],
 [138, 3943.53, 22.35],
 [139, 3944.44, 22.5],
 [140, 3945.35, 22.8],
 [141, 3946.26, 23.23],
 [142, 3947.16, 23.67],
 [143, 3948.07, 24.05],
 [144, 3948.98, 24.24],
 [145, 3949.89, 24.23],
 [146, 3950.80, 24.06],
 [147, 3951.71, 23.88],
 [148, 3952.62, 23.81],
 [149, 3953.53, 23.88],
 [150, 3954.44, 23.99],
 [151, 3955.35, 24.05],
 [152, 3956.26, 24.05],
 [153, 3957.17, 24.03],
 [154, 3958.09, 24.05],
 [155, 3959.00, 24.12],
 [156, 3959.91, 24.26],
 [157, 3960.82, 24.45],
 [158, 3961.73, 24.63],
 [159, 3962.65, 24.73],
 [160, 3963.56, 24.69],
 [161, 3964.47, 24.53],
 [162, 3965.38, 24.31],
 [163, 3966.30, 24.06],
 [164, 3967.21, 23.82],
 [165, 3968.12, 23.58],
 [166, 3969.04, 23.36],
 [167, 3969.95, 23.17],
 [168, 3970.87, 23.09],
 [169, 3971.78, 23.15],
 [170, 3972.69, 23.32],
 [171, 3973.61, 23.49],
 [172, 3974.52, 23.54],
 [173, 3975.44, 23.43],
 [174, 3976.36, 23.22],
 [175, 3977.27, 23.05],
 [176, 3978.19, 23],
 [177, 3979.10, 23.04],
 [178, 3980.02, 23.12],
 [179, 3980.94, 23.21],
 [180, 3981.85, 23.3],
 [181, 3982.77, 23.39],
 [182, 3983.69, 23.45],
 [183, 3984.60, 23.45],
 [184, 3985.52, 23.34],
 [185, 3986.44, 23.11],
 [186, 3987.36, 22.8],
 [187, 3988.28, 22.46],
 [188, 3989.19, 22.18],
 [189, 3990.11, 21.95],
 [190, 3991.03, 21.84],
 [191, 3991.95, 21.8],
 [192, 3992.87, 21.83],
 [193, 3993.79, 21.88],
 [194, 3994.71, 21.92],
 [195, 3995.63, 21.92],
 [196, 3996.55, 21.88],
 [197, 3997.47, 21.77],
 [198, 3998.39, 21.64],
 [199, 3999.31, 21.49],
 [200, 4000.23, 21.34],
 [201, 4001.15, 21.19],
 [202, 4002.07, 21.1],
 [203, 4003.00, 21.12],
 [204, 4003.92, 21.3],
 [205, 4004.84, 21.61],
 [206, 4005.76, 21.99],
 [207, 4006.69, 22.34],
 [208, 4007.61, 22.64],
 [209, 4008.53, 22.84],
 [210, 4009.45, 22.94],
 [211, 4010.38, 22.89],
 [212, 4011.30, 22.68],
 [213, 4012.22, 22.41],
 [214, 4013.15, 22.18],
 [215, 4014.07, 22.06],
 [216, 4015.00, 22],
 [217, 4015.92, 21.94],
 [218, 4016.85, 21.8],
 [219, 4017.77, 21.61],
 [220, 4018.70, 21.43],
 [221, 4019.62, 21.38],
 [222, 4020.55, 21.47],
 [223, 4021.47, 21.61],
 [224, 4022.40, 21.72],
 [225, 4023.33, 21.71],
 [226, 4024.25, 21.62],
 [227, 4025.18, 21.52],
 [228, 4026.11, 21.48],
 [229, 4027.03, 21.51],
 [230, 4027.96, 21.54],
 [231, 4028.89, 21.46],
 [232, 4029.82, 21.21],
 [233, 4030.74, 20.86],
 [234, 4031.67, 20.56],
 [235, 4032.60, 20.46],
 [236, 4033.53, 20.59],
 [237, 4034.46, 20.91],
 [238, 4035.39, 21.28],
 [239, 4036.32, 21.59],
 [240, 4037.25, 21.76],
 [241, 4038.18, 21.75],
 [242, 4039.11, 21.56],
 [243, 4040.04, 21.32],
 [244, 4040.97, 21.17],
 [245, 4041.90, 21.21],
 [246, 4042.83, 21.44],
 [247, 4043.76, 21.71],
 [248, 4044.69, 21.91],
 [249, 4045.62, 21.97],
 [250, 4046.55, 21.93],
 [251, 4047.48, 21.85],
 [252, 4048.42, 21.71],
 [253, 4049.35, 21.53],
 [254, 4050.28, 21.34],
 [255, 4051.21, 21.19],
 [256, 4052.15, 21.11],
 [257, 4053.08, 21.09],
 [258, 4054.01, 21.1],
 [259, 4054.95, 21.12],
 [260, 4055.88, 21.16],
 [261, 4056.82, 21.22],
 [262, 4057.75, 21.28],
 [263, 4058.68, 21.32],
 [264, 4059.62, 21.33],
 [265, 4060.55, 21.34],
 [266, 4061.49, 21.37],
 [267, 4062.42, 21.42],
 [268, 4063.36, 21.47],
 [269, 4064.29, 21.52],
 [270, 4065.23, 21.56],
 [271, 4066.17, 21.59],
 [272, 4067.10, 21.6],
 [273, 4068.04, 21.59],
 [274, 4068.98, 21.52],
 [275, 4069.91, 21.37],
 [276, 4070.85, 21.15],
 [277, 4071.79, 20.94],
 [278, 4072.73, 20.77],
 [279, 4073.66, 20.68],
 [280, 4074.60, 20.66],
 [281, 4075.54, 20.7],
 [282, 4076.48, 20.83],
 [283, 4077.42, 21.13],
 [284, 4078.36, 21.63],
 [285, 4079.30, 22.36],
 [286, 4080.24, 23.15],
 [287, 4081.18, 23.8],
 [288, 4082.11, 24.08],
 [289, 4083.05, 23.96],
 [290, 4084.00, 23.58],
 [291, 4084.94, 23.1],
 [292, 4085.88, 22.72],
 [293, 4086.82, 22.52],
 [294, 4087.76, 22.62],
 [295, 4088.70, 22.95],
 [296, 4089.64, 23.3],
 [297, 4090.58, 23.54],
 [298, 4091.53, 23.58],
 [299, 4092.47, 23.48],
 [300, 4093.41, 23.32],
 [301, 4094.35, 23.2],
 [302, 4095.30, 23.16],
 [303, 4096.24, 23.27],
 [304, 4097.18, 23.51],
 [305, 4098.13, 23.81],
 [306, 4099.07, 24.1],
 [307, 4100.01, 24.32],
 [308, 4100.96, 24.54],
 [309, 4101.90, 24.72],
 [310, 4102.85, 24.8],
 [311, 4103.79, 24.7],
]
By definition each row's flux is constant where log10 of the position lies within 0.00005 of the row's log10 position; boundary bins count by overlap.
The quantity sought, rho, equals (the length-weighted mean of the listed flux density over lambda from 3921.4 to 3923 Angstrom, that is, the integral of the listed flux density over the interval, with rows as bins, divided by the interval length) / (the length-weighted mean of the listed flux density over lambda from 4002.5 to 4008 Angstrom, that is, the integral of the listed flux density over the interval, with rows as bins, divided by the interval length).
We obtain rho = 1.05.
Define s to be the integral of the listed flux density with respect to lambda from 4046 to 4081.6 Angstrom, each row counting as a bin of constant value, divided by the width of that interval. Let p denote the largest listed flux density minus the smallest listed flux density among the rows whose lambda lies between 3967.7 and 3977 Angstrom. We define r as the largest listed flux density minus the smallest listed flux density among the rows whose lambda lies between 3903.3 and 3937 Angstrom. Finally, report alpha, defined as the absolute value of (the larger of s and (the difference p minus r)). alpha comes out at 21.4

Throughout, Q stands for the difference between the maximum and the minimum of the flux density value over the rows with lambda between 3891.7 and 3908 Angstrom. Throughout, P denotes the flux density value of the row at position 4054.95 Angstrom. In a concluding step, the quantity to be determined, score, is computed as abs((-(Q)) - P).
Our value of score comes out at 23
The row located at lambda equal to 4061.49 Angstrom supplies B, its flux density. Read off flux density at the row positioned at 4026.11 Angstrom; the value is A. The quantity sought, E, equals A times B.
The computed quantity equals 459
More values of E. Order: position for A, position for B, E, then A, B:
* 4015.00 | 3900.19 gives 542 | 22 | 24.65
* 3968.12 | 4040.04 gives 503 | 23.58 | 21.32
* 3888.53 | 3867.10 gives 727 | 26.68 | 27.25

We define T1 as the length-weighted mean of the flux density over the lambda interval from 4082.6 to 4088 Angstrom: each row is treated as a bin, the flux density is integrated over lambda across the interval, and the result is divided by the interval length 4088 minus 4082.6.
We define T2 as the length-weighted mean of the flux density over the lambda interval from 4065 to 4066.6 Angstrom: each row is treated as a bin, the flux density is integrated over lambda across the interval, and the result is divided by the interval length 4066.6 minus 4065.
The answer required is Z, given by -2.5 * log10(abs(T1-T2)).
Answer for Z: -0.5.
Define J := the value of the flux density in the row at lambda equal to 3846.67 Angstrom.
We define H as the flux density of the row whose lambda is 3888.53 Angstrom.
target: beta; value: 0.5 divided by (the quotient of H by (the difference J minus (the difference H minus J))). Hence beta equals 0.448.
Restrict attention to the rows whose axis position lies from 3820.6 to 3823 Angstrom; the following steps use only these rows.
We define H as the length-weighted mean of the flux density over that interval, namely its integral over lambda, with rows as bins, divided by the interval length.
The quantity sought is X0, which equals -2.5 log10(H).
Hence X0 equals -3.50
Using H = 25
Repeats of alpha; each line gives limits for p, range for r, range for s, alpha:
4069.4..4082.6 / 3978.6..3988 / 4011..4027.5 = 21.8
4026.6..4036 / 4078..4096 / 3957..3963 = 24.3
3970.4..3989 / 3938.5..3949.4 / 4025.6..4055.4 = 21.3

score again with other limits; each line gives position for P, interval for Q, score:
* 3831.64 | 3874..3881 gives 27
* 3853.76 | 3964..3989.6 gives 28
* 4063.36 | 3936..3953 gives 24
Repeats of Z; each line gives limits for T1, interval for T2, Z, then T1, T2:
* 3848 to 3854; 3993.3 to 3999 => -1.6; 26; 21.8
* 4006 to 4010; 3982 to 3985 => 0.2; 23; 23.4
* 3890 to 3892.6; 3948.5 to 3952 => -1.0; 27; 24.1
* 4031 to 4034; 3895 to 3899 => -1.5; 21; 24.6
